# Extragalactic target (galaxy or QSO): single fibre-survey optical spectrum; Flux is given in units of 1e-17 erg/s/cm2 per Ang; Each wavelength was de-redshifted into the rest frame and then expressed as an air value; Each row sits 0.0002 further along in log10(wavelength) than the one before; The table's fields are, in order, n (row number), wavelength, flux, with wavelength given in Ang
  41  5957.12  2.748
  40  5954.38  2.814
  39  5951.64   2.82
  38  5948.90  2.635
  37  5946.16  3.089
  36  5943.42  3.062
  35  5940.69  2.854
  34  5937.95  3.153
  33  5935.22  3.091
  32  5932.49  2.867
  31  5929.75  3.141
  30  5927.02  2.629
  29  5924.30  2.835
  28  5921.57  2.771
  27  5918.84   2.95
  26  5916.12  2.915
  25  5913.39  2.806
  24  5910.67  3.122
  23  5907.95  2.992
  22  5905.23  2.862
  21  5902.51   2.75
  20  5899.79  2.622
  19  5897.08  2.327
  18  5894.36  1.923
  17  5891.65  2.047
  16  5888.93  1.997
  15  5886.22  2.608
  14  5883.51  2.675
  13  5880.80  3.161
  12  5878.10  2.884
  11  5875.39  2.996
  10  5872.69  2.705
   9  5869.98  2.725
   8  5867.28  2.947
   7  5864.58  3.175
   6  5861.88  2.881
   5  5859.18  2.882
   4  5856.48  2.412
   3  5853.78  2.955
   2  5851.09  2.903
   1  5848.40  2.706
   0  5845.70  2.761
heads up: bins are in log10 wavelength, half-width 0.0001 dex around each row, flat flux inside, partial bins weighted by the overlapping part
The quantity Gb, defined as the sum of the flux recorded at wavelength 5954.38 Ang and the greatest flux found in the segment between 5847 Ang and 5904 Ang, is 5.99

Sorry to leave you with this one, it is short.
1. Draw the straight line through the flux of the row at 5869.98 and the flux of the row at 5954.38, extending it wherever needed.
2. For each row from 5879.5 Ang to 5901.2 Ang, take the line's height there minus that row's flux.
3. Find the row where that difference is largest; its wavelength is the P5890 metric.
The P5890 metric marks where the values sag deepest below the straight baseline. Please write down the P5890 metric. 5894.36 Ang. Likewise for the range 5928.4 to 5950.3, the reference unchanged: 5948.90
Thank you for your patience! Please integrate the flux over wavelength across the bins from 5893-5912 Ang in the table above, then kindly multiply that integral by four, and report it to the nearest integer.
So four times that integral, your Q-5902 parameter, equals 202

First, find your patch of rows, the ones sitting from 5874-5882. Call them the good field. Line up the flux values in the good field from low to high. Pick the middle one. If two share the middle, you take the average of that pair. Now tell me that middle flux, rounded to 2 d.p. 3.00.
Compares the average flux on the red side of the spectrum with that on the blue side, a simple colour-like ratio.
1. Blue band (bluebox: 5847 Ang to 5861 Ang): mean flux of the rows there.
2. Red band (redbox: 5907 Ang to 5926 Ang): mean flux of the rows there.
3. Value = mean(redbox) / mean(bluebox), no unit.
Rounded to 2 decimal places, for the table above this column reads 1.05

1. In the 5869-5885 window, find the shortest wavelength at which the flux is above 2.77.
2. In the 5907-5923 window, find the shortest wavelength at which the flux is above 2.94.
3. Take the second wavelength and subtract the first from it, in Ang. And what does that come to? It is 32.6 Ang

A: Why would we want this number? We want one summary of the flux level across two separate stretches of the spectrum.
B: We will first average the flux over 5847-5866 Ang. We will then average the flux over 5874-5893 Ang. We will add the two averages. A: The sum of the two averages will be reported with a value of 5.47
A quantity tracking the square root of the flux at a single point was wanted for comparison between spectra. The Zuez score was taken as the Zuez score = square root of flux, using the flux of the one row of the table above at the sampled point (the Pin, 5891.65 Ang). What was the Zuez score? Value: 1.43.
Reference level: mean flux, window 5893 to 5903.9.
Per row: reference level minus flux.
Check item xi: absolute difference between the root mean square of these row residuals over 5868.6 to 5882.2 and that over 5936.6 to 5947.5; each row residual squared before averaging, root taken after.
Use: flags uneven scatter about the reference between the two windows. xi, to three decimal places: 0.126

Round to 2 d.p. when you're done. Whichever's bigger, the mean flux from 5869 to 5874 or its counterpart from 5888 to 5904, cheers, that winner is 2.71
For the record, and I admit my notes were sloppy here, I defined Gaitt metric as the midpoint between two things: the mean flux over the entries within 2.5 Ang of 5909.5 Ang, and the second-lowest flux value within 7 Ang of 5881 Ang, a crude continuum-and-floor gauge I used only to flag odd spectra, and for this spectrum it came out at 2.87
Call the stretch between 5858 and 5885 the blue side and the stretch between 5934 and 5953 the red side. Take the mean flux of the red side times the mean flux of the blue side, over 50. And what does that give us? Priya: 0.172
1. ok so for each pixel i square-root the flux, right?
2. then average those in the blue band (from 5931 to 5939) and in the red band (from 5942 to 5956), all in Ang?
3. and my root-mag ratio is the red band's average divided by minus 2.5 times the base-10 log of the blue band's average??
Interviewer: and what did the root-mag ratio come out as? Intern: -2.82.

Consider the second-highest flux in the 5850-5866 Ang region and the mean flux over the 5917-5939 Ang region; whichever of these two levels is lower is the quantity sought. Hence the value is 2.93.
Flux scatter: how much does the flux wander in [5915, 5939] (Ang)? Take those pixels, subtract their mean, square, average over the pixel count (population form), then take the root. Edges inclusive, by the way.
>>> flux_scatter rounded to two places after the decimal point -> 0.17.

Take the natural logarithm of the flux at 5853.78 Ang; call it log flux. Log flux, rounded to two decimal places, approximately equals 1.08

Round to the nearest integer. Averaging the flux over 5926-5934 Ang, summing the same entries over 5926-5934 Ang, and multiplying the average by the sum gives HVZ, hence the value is 25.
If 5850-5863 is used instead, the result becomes 39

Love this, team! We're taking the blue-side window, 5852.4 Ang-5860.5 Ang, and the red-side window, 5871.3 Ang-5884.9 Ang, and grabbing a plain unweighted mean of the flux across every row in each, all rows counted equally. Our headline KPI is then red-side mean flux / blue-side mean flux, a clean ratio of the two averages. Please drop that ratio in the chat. 1.05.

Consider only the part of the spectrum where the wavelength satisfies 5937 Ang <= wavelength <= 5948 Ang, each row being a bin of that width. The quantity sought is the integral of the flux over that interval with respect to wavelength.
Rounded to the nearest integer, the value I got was 33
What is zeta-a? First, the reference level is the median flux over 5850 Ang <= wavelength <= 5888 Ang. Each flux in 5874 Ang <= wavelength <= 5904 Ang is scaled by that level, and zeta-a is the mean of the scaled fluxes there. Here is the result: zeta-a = 0.88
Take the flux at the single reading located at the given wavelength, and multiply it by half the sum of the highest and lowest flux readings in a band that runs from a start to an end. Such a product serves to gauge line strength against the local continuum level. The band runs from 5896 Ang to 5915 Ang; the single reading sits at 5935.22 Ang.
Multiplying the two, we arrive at 8.42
